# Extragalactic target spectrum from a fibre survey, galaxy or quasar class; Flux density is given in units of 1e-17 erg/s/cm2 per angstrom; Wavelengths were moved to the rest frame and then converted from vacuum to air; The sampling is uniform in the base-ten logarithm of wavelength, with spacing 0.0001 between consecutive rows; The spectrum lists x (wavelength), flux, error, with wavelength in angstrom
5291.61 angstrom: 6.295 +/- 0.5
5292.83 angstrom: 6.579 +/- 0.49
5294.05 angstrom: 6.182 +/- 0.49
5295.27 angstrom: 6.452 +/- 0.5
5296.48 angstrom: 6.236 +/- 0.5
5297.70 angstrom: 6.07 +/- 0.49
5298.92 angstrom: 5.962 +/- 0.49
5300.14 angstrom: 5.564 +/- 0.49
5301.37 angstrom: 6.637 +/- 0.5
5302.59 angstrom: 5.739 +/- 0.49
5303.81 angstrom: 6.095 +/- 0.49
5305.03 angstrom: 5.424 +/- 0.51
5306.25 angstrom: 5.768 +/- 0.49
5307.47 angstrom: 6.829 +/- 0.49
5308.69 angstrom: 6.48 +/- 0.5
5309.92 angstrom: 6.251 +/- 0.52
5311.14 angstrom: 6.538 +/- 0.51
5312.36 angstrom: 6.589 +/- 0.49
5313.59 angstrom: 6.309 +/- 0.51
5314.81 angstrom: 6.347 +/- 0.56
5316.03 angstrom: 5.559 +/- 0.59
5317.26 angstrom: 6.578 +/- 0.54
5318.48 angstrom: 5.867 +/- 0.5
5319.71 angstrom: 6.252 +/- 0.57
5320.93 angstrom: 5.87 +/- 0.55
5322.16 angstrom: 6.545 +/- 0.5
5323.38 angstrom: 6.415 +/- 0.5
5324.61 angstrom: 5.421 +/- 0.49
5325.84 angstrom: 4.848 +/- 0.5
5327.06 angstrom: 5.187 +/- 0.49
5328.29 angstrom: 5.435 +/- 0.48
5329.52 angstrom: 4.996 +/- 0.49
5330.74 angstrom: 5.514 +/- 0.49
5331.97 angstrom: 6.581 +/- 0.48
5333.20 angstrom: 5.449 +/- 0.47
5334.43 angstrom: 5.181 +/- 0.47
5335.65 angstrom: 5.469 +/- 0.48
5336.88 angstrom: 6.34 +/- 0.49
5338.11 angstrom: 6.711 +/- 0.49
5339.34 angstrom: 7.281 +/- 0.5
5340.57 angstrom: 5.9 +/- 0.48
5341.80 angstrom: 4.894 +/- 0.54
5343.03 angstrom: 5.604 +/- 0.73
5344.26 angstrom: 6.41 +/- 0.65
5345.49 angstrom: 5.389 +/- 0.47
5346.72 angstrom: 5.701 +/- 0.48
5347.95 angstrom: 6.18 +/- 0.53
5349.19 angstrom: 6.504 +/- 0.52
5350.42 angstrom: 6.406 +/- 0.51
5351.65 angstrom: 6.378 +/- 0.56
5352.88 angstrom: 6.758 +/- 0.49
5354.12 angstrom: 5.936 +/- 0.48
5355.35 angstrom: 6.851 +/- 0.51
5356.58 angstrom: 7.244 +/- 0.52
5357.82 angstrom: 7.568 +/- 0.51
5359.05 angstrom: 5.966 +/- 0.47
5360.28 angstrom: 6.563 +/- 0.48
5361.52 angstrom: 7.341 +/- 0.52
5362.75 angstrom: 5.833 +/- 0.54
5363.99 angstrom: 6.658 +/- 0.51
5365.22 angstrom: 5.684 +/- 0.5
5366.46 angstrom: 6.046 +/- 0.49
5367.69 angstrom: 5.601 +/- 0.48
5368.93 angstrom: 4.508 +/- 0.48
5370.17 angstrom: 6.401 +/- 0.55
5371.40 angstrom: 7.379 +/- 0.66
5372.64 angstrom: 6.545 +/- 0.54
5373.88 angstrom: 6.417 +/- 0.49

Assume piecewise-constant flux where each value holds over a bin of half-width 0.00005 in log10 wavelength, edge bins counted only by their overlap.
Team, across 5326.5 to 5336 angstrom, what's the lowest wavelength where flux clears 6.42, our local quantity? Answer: 5331.97 angstrom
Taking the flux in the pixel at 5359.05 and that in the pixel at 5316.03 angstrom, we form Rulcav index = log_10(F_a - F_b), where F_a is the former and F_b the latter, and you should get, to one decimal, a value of -0.4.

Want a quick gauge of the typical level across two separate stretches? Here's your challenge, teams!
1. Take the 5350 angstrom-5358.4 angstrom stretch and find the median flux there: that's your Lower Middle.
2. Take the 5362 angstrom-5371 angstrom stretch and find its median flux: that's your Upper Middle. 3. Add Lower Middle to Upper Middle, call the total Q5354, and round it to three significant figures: 12.6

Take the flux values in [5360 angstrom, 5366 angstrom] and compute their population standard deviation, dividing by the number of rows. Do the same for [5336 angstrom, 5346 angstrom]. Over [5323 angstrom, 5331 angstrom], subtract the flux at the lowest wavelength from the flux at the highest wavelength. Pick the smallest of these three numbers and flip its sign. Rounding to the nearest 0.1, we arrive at 0.9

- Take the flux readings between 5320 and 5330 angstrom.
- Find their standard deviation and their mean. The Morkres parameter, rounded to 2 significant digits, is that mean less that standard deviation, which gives 5.0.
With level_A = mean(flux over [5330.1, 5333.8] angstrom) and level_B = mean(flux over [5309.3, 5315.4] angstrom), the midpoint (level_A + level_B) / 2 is 6.1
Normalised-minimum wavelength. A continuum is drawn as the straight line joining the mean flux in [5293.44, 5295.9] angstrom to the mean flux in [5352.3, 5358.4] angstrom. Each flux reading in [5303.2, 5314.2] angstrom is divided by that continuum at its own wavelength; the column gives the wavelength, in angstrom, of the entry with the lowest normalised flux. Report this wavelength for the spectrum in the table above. 5305.03 angstrom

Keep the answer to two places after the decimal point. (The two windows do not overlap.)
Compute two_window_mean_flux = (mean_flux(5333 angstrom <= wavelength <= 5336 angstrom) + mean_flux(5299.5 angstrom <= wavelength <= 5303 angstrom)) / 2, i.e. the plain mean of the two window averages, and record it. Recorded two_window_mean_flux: 5.67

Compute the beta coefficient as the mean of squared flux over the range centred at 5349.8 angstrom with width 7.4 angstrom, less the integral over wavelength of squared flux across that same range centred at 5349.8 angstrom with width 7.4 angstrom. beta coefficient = -256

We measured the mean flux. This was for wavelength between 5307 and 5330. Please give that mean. 6.0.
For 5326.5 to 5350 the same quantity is 5.8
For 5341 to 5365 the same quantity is 6.3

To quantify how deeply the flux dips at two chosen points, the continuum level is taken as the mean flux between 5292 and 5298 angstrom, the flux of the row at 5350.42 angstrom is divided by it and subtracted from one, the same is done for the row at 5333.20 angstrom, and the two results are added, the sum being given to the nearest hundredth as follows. 0.12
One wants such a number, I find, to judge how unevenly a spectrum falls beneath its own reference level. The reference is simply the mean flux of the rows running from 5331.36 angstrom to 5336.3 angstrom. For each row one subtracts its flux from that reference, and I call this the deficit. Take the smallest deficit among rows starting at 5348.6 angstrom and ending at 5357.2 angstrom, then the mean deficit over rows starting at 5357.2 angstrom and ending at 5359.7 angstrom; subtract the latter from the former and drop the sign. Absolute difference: 0.48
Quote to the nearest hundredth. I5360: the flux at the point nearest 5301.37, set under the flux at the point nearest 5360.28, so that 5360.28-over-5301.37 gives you 0.99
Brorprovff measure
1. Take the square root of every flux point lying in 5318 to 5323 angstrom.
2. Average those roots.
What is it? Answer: 2.48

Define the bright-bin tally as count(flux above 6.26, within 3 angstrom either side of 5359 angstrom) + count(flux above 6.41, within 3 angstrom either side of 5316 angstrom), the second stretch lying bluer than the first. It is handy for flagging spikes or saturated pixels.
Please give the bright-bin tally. 5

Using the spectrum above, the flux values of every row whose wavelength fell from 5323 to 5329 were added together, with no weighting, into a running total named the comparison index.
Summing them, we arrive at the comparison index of 27.3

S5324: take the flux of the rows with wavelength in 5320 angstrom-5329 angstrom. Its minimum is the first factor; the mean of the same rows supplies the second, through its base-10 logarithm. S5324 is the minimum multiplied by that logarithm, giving 3.66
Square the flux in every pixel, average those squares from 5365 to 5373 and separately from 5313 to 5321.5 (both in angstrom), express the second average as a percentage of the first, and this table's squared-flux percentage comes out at 101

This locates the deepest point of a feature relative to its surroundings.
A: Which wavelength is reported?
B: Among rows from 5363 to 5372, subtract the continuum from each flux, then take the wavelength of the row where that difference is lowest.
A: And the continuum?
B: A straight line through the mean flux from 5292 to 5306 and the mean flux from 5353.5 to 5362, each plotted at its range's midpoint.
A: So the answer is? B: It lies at 5368.93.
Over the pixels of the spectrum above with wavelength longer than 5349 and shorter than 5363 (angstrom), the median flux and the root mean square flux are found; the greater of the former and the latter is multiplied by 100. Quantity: 663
